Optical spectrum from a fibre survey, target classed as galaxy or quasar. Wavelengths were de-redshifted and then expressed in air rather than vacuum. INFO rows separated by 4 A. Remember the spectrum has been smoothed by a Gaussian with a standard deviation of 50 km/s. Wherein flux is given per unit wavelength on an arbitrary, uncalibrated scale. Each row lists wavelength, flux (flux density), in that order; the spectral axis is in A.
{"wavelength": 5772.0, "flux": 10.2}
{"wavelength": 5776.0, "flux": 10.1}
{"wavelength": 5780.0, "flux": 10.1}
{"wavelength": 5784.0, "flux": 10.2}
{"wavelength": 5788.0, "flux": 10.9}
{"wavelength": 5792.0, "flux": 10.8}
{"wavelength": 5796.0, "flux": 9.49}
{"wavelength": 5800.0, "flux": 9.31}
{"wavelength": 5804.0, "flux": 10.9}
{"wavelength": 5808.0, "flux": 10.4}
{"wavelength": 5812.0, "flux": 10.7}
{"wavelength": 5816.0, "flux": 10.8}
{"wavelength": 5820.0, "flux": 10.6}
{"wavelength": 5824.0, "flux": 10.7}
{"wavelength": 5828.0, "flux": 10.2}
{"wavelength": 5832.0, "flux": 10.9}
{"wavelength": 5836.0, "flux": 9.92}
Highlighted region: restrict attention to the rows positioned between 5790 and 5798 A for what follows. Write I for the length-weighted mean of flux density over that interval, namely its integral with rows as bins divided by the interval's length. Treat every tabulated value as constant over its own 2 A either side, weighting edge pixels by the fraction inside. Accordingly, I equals 10.1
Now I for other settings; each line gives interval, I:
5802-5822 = 10.7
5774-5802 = 10.1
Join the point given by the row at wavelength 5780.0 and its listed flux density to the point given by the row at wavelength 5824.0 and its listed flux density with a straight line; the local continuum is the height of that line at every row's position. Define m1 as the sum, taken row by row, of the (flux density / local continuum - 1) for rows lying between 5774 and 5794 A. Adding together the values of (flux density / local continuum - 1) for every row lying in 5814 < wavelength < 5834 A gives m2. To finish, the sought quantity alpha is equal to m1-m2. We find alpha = 0.16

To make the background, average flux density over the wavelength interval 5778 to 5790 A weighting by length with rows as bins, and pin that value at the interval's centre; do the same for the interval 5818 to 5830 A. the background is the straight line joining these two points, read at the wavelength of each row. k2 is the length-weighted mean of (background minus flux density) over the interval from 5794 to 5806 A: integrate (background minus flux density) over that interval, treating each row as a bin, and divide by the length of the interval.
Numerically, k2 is 0.5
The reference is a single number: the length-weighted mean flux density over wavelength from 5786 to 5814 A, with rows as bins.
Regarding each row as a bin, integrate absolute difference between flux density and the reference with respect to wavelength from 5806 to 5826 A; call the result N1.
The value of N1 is 5.7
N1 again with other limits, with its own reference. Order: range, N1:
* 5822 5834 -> 4.2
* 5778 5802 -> 13.3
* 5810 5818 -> 3.1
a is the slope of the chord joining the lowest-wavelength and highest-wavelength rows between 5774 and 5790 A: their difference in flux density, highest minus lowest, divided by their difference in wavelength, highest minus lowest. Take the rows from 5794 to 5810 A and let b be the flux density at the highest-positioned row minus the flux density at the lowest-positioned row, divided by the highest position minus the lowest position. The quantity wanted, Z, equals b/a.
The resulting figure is 1.1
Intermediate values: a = 0.07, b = 0.08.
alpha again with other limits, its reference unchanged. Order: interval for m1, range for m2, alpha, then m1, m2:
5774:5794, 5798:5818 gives 0.16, 0.13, -0.030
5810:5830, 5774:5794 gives -0.15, -0.02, 0.130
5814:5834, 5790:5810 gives 0.07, -0.03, -0.093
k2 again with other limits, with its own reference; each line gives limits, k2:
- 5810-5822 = -0.2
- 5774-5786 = 0.3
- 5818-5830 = 0.0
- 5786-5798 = 0.0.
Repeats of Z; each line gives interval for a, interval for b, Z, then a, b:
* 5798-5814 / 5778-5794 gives 0.5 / 0.12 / 0.06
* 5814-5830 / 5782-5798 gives 1.2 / -0.05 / -0.06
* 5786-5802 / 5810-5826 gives 0.0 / -0.13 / 0.00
